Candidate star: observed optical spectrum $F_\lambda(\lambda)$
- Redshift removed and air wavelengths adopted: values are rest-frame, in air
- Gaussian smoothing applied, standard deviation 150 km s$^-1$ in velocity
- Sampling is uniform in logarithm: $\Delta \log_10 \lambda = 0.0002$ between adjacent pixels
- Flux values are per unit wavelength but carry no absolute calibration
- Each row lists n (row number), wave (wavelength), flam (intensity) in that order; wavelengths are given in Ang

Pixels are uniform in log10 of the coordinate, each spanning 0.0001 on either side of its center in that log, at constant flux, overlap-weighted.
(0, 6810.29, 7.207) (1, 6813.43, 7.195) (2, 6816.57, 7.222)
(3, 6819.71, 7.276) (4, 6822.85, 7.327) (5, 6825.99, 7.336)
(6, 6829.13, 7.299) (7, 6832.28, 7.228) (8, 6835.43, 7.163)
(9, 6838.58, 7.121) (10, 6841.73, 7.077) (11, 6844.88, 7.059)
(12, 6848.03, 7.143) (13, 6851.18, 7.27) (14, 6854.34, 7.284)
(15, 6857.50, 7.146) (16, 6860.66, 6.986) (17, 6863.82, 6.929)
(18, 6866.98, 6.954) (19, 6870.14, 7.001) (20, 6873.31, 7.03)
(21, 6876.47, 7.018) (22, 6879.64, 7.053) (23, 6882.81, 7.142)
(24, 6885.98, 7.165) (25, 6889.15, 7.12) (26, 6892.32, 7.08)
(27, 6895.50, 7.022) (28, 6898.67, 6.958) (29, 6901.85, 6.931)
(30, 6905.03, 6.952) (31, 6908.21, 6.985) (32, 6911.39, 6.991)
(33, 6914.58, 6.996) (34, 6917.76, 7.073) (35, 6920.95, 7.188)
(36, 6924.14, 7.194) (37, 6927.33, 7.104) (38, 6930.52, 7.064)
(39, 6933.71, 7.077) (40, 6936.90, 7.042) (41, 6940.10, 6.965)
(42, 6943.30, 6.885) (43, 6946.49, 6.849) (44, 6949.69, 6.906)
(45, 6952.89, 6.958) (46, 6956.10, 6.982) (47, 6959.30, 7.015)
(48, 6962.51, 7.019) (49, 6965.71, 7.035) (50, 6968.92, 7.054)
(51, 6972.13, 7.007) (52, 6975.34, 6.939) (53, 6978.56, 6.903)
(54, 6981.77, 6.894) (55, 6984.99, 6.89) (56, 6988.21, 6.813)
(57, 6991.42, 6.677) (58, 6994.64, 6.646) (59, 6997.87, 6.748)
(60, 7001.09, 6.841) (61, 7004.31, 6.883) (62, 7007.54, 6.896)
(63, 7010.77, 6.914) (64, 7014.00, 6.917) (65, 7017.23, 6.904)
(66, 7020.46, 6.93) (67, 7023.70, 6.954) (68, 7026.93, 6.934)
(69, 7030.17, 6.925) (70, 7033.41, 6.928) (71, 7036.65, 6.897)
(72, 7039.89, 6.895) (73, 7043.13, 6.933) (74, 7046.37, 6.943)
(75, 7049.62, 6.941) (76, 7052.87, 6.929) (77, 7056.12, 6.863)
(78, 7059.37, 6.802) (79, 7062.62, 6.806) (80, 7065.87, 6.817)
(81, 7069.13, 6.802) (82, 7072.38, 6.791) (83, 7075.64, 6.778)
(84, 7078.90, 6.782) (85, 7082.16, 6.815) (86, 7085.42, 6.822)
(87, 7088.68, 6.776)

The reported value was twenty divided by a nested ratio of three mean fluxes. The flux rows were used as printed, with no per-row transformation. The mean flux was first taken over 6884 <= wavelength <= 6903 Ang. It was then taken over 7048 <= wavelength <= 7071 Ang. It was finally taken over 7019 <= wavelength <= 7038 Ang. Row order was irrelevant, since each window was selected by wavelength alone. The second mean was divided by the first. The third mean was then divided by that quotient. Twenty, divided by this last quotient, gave 2.81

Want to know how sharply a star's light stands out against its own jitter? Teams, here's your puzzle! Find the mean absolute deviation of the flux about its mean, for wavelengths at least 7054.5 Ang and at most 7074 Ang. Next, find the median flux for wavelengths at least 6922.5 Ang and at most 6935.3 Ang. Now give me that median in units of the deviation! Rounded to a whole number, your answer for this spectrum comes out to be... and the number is 401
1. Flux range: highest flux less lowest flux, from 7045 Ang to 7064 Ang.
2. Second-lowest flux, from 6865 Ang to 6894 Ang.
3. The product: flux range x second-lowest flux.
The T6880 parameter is 0.99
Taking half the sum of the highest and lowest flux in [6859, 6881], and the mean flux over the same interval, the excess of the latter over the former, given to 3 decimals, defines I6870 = 0.005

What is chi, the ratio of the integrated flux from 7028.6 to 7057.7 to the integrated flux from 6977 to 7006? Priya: 1.02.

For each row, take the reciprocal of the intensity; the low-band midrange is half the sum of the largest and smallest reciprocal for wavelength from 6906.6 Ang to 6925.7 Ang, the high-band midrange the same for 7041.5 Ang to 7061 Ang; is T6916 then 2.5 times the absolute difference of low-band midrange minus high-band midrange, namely 0.011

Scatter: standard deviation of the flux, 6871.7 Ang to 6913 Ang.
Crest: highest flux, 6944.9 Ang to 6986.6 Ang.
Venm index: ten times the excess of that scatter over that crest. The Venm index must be -69.8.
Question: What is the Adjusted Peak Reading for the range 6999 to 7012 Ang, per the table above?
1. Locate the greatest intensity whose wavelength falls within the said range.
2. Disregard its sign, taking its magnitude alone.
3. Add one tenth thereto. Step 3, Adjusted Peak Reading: 7.01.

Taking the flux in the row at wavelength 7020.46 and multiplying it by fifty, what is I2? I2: 346.5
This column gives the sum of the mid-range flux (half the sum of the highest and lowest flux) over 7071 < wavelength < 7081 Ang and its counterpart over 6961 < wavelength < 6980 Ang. 13.76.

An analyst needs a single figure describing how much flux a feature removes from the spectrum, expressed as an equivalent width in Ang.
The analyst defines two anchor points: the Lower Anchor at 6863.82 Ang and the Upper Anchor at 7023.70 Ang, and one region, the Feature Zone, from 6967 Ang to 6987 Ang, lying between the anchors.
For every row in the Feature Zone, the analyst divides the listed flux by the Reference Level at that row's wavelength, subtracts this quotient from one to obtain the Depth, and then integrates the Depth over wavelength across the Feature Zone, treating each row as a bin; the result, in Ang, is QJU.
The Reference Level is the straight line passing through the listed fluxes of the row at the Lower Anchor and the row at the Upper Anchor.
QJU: 0.0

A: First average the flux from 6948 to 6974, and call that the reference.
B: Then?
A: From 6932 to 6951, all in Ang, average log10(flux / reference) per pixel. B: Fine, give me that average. -0.003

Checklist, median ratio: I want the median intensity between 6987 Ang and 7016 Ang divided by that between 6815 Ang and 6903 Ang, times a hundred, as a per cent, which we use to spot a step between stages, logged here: 96.1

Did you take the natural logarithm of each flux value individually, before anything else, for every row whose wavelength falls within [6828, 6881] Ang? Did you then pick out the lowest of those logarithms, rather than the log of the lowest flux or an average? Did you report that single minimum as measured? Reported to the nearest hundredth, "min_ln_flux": 1.94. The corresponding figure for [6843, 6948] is 1.92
